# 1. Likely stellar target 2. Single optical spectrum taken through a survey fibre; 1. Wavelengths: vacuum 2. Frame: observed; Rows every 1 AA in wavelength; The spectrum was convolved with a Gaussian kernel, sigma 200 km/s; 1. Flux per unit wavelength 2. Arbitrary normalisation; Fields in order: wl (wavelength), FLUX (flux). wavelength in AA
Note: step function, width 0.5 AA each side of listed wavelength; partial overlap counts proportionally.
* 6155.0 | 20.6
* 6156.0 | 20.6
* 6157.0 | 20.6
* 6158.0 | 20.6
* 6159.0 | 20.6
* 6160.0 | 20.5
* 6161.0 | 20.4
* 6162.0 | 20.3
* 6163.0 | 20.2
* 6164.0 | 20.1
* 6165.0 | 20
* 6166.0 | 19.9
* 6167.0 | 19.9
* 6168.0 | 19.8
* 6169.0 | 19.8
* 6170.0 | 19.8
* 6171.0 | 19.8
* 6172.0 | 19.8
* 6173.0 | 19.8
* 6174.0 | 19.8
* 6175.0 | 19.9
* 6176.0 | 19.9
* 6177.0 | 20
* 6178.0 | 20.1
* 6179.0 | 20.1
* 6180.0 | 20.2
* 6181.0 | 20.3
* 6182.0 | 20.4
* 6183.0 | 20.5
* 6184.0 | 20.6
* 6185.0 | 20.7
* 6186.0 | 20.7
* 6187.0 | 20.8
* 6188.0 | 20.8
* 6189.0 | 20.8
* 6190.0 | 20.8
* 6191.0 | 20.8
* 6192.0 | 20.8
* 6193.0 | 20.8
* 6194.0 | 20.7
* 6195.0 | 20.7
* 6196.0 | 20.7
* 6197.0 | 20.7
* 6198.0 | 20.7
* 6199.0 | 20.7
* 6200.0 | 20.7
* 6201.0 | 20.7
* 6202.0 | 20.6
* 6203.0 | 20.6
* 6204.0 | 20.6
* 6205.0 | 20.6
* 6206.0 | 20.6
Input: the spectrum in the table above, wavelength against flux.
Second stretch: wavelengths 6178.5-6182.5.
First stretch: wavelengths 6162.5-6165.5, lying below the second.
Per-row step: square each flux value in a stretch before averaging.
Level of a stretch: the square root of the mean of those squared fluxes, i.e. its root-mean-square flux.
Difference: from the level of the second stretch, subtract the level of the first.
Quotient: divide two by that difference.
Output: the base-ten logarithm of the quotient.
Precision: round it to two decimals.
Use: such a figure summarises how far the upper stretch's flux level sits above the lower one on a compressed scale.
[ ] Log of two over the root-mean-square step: 1.12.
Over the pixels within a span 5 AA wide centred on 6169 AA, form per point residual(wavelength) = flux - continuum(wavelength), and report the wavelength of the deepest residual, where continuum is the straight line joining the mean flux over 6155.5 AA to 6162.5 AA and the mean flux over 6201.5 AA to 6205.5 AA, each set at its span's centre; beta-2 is 6171.0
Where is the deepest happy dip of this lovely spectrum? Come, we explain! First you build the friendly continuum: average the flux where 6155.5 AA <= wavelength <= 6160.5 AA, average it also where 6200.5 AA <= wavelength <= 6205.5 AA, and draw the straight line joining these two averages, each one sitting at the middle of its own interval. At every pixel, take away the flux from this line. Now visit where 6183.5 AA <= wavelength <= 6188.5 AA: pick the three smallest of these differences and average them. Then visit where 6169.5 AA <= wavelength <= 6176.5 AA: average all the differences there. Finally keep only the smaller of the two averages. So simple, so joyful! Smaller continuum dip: -0.161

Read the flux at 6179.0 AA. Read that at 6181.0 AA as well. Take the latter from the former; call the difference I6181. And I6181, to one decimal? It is -0.2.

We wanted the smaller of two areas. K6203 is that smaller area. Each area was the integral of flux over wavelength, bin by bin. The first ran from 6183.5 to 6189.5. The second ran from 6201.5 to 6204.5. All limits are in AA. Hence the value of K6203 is 62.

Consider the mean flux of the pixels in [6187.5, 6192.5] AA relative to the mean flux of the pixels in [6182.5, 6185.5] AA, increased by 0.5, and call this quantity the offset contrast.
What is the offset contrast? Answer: 1.51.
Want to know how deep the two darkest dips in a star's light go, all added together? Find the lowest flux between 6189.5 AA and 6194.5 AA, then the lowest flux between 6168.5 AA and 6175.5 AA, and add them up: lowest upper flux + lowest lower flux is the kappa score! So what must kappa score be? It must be 40.5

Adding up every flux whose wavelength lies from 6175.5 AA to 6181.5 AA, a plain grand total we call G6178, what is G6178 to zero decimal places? 121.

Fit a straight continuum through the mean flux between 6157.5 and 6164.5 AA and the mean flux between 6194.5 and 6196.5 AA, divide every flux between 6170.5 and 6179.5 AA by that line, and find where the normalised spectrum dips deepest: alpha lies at 6174.0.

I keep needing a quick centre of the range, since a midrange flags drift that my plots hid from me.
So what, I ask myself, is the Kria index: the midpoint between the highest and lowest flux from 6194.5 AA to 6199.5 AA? 20.7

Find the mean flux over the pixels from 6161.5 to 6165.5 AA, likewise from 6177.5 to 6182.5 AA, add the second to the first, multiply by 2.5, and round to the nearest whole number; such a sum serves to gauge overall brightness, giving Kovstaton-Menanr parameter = 101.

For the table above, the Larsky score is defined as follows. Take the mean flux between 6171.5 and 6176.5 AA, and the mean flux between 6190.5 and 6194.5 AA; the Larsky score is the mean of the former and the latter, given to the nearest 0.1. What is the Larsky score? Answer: 20.3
